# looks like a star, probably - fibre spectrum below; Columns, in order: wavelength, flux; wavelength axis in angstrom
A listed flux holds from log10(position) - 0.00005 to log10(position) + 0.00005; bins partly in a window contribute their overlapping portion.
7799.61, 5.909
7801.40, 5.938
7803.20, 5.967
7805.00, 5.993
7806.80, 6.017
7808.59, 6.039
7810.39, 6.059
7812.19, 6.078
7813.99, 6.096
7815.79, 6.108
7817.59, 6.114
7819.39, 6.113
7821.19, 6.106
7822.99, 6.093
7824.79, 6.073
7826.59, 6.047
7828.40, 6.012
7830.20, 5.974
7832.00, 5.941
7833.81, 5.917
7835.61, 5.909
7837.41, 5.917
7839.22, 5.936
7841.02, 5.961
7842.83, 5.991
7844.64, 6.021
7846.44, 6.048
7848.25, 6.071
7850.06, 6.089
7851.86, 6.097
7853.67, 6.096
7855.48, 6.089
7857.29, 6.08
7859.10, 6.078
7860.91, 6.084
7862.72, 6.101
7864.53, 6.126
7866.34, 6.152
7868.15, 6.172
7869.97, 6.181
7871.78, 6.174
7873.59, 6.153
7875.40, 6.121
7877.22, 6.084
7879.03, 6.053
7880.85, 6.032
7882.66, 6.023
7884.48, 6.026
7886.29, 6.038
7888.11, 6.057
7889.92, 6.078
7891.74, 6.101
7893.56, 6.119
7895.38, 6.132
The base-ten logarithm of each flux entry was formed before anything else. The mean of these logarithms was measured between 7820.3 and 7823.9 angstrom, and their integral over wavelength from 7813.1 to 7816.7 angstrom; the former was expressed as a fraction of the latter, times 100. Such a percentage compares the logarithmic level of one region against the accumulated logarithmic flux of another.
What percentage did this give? 27.8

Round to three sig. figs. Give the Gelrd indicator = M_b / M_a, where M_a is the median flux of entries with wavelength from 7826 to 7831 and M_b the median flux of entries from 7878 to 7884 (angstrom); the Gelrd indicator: 1.00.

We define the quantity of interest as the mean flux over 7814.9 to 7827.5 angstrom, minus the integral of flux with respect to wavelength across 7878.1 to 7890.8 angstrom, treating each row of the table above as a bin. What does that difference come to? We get -70.7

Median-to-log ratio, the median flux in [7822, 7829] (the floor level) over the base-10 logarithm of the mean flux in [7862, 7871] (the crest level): 7.68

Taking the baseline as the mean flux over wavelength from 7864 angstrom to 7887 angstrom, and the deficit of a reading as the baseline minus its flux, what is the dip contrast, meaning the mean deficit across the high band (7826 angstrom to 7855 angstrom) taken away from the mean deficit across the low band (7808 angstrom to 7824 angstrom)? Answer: -0.088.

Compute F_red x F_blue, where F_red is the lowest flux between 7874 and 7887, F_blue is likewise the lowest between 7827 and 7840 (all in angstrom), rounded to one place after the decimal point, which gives 35.6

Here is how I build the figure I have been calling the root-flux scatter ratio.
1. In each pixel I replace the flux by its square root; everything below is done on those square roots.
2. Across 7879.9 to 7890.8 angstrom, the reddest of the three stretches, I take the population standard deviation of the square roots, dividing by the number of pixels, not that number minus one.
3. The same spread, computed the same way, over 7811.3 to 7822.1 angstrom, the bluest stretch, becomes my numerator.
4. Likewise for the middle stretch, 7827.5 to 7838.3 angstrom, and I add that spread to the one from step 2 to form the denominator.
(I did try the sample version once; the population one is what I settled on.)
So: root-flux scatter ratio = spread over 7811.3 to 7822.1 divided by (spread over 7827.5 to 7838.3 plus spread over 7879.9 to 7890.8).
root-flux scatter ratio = 0.22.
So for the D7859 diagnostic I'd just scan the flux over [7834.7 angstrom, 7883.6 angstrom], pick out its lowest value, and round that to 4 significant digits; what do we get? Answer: 5.909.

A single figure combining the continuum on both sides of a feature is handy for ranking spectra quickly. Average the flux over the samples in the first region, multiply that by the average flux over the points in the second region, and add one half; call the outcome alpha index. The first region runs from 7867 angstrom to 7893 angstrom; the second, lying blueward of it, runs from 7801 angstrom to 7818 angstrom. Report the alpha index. 37.3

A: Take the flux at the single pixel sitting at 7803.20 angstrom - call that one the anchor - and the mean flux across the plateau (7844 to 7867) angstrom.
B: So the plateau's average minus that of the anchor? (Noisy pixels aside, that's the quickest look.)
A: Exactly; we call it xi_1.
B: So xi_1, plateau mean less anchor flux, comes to 0.12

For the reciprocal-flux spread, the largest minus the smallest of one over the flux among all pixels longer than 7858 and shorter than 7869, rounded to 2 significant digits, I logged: 0.0025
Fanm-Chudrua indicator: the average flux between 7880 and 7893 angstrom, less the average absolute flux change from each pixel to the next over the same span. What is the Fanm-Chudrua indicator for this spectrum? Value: 6.04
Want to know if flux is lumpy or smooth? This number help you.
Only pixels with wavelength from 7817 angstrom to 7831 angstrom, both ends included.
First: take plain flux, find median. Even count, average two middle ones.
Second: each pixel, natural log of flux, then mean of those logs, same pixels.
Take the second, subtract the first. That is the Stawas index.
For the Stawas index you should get -4.280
